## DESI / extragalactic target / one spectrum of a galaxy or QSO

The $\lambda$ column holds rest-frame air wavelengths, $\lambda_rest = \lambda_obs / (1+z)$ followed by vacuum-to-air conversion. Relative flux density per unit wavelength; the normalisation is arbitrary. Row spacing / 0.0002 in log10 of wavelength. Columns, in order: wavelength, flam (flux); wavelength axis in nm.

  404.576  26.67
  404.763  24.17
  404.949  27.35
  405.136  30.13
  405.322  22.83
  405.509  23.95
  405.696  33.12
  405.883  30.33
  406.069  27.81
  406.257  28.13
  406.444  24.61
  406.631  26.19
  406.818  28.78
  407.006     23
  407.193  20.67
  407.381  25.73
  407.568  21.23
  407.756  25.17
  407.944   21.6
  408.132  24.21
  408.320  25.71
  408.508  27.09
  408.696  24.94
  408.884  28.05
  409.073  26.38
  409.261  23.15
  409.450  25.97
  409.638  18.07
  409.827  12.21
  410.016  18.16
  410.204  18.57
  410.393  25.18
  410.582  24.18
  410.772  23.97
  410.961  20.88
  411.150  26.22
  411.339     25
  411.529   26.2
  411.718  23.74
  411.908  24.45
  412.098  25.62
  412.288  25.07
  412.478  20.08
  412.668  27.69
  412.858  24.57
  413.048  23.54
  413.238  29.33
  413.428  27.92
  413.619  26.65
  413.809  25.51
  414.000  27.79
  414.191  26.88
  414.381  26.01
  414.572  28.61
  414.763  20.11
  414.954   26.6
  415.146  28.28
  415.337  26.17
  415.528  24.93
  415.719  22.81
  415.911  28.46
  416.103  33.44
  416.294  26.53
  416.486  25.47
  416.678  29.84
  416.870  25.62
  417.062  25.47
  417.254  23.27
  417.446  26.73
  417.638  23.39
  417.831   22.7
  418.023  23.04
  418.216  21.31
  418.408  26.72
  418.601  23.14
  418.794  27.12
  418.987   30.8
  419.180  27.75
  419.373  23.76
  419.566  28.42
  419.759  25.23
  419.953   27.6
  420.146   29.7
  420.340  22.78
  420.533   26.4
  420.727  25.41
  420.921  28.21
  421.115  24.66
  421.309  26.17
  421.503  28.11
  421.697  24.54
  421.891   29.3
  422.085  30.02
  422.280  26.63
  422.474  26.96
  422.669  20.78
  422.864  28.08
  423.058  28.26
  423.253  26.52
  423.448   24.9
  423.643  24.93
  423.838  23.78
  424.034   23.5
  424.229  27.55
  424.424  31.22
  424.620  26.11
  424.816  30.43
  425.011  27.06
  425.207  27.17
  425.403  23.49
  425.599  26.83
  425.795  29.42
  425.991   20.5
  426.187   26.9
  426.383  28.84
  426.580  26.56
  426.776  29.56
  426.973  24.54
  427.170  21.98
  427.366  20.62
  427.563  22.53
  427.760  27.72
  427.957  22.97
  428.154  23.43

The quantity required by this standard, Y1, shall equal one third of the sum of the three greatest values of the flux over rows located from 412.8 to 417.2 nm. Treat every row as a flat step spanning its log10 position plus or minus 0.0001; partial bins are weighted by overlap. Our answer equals 31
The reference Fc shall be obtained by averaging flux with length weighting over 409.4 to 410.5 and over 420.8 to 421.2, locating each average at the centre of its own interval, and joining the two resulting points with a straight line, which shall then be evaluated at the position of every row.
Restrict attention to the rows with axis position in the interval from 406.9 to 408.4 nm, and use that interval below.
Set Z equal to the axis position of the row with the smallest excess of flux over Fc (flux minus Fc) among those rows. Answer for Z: 407.193 nm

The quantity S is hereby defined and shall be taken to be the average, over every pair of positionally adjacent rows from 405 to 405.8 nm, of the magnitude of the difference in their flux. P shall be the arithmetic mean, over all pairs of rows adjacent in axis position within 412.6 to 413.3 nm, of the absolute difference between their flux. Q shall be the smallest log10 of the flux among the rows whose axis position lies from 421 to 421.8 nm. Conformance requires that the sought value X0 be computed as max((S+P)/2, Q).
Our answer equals 4.6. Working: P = 3.3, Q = 1.39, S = 5.9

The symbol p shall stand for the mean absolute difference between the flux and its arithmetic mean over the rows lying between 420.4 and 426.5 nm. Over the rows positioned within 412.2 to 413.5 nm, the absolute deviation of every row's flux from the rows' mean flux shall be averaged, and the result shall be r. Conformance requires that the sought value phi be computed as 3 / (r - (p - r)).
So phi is 1.01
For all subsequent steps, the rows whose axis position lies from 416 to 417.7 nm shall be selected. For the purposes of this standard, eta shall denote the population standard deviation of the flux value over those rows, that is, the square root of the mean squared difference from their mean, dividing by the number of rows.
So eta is 3.02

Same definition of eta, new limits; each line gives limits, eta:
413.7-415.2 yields 2.52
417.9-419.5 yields 2.95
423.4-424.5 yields 2.68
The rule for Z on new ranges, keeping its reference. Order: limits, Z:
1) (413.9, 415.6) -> 414.763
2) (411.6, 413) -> 412.478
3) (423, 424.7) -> 424.034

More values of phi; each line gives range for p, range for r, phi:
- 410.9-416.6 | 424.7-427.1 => 1.48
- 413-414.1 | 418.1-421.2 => 1.11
